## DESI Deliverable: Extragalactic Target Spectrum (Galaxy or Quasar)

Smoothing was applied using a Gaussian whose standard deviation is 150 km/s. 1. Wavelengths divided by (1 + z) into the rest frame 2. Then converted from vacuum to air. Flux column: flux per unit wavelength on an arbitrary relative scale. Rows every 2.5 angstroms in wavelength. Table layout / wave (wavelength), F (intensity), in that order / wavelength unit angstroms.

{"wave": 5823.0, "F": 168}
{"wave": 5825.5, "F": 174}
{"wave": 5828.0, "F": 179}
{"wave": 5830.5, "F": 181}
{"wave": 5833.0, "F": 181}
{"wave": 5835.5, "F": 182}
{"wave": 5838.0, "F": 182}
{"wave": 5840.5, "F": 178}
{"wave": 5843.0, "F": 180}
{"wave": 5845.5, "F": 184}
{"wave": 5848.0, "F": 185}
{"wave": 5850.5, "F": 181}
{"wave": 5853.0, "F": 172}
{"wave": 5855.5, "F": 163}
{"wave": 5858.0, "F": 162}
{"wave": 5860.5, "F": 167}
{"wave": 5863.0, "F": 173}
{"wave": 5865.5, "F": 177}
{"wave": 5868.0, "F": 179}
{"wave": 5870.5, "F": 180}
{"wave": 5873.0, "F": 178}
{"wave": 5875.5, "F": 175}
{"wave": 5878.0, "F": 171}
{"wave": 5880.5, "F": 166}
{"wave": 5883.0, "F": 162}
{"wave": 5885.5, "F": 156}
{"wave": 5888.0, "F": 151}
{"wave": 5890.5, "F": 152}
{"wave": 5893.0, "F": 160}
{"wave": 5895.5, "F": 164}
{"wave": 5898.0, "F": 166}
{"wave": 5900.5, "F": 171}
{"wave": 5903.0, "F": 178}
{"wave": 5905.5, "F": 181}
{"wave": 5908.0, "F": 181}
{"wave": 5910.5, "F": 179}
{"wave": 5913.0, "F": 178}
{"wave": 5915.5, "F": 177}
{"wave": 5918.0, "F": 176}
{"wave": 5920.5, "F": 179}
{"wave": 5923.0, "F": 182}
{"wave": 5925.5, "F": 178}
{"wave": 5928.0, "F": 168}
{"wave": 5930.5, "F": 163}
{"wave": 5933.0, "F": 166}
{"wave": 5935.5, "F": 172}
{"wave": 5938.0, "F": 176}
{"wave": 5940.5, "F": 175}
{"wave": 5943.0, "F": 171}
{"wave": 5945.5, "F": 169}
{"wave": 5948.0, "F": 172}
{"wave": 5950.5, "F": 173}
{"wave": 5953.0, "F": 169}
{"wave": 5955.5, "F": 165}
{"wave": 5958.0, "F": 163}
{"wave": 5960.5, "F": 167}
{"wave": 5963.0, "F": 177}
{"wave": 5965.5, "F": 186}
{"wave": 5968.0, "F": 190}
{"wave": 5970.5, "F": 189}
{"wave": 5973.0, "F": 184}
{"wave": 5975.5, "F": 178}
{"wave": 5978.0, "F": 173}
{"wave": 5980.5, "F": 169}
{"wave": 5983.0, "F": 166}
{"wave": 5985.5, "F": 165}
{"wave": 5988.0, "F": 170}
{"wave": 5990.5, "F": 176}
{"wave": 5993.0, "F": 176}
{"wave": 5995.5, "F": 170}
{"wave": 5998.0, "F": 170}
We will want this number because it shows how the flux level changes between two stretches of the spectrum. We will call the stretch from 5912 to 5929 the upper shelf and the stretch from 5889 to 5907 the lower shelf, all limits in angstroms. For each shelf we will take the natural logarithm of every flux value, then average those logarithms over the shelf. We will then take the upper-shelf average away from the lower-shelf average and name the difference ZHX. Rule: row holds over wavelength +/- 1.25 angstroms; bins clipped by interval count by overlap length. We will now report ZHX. -0.06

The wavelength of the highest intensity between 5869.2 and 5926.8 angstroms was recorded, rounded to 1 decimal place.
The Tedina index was 5923.0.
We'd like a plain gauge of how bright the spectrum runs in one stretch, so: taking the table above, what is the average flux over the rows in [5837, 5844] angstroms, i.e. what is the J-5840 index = 180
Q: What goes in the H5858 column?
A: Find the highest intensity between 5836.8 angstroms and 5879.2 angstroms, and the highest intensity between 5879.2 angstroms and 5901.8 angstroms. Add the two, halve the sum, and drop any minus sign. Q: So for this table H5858 178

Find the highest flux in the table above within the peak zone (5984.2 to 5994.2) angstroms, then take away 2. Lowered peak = 174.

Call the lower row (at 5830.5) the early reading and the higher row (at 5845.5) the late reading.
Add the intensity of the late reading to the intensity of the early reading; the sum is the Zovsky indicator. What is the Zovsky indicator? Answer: 365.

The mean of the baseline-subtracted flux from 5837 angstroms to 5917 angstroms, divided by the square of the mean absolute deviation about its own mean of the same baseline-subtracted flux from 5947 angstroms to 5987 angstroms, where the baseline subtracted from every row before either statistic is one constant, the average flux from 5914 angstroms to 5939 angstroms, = -0.03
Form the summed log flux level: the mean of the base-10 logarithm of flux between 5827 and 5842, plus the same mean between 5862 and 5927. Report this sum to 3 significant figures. 4.49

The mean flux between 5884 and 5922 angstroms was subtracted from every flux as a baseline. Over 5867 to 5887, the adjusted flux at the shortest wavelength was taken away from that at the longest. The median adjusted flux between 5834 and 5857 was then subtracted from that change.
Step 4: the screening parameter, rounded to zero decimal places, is -34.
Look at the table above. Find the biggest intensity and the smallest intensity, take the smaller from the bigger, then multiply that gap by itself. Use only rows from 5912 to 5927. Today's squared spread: 36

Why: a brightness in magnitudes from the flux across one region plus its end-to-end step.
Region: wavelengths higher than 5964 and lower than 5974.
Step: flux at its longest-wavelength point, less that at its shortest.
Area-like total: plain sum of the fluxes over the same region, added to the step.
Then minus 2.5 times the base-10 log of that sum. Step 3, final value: -7.18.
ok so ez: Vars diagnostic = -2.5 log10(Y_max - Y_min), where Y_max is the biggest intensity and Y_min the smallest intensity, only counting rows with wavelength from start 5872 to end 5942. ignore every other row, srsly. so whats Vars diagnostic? -3.7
